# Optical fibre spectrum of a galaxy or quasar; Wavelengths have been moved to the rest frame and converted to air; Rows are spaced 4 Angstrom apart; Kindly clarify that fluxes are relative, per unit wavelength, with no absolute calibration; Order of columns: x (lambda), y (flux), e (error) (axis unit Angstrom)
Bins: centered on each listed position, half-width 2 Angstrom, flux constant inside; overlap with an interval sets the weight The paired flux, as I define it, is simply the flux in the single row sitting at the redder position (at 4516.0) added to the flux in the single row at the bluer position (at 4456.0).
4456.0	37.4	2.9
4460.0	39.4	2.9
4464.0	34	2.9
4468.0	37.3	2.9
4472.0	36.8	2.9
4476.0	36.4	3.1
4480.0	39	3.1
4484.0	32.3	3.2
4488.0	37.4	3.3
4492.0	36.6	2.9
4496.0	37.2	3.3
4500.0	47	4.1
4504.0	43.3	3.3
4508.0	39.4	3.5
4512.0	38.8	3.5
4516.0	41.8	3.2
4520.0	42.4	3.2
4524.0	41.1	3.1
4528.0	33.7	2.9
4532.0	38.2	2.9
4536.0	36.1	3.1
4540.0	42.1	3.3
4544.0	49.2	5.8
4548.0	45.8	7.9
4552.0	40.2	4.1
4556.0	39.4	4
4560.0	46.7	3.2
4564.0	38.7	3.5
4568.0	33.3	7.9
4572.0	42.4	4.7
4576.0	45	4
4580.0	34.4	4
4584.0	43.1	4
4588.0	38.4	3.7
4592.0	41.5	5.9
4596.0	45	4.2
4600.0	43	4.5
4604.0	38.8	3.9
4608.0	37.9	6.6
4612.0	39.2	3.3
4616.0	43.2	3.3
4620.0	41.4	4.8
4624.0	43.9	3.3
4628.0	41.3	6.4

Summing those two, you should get 79.2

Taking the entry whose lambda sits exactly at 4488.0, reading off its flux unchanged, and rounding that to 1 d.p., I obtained 37.4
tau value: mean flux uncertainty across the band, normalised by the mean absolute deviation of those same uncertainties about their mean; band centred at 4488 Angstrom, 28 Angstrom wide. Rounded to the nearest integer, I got 14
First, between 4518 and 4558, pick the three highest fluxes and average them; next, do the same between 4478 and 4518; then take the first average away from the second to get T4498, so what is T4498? -1.8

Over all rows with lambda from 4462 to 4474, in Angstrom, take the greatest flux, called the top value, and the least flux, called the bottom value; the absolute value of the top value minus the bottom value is 3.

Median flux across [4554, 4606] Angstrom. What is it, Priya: 41.5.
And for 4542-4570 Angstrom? 40.2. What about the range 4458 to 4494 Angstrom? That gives 36.8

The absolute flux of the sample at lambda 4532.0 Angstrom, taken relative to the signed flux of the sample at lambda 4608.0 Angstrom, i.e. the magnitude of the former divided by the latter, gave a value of 1.01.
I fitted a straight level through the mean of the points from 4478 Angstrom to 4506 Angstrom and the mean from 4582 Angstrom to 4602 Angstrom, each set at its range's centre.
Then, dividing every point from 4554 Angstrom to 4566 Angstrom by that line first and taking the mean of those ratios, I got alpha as 1.01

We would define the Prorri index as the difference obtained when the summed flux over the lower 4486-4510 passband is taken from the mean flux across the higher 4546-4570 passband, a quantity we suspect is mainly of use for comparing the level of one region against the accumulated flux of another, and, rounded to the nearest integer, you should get -200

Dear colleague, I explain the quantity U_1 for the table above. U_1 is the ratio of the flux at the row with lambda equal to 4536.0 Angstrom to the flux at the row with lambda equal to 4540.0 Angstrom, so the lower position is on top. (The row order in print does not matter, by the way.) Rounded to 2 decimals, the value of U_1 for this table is 0.86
